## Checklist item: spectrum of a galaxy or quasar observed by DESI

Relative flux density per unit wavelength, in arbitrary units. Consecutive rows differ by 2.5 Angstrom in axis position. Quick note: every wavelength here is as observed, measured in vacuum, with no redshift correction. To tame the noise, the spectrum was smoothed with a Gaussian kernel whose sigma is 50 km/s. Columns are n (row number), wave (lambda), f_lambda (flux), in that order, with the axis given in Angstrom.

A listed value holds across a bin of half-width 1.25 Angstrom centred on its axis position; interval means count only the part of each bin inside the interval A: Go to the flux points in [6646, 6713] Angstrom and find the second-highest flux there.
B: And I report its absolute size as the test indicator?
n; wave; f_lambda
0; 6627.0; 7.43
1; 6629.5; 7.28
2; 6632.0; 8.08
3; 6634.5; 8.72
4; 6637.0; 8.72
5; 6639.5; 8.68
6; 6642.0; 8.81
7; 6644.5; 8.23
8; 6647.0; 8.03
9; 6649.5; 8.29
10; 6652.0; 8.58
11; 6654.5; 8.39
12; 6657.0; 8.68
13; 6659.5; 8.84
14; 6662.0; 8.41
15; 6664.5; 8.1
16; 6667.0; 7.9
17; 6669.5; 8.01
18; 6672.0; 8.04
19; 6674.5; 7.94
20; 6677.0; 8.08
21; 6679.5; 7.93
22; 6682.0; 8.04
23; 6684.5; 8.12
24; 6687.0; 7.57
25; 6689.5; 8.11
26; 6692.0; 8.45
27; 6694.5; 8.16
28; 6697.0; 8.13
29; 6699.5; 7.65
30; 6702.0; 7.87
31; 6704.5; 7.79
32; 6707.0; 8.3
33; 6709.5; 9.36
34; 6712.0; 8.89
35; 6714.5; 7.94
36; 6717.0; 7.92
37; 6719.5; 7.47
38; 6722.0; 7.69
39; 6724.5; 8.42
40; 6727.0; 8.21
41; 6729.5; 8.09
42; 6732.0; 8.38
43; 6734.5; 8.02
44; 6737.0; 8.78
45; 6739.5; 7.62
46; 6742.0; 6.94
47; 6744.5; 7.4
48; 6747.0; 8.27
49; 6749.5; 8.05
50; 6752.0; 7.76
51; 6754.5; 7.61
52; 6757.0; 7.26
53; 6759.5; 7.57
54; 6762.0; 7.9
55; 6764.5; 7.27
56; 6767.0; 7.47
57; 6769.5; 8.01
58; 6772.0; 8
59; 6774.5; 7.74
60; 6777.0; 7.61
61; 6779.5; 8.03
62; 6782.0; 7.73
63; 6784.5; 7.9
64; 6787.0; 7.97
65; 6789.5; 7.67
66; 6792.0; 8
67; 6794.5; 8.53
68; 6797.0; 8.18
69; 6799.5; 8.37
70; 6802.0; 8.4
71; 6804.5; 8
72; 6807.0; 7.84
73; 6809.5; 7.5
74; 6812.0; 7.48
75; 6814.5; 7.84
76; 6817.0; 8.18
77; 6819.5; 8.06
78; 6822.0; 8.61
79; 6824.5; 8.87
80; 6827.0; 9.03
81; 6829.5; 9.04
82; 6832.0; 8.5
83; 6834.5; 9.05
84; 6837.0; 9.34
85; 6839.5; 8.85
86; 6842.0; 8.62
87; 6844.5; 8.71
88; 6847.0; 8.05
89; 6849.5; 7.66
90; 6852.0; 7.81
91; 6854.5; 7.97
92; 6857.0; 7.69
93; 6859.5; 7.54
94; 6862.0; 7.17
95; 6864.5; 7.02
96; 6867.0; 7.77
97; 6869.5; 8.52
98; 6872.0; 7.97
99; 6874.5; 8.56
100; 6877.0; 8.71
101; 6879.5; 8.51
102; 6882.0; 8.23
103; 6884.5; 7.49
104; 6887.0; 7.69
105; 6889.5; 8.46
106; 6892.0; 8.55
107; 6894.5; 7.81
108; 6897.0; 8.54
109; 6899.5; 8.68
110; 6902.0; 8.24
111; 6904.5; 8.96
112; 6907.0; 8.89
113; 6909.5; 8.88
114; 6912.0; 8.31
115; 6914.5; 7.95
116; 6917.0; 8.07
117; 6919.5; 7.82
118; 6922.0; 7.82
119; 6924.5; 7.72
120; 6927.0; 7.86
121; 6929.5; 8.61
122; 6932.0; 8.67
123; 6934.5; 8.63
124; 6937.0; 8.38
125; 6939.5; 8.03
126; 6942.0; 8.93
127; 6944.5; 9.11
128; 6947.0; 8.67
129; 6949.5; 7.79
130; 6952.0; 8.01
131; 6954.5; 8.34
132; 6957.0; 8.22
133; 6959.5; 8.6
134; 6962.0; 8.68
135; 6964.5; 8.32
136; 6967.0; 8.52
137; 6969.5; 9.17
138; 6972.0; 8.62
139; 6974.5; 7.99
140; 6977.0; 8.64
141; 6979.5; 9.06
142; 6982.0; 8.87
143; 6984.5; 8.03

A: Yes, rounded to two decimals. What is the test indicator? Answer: 8.89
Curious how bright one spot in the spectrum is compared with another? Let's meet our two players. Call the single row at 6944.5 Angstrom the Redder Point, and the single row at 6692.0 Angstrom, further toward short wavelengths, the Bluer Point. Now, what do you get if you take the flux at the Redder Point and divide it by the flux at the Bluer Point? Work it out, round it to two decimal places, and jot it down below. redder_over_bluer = 1.08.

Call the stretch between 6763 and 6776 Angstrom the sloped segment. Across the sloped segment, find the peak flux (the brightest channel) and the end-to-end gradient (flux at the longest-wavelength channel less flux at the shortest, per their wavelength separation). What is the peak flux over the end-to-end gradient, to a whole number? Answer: 170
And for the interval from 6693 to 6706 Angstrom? -221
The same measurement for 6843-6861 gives -112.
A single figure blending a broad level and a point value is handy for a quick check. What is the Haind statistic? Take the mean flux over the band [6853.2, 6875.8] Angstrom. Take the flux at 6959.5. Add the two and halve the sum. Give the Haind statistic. 8.20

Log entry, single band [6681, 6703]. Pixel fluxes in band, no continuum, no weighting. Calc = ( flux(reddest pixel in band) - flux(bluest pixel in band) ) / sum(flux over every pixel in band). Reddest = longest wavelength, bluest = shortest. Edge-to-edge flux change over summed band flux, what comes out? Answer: -0.0024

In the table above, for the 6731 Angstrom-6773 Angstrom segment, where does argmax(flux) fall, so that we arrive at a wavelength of 6737.0 Angstrom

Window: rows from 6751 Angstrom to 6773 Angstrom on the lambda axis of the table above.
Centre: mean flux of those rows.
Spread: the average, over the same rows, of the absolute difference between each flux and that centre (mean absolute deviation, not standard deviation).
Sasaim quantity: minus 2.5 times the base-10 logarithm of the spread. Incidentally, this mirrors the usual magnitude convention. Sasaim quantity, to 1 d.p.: 1.6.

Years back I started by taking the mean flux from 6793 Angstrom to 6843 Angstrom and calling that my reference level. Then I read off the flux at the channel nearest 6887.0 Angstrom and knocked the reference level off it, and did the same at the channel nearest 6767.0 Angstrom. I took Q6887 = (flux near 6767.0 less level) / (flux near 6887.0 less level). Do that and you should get 1.3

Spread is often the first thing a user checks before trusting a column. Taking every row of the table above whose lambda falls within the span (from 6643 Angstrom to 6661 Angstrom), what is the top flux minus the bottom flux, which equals 0.81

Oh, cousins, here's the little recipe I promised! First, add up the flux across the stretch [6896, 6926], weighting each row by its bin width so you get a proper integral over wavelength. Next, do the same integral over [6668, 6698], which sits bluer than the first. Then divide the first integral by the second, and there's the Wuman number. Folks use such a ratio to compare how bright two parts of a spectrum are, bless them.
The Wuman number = 1.03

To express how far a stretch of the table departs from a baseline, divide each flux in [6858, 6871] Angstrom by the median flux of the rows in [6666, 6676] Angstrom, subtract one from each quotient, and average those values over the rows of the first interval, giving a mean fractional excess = -0.05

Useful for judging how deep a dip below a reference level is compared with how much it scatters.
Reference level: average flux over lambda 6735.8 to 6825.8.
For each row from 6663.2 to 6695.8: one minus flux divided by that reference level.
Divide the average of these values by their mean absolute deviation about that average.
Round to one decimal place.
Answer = -1.1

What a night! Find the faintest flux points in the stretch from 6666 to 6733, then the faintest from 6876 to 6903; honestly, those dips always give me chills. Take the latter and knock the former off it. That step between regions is 0.0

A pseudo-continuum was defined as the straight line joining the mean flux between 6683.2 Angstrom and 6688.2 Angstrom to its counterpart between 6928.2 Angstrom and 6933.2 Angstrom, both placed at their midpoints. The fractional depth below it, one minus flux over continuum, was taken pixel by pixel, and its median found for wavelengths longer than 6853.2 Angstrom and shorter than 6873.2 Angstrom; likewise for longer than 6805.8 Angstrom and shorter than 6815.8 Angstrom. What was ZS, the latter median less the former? -0.01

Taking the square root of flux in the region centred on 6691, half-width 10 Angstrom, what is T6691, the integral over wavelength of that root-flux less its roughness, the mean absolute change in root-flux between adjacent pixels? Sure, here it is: 56.60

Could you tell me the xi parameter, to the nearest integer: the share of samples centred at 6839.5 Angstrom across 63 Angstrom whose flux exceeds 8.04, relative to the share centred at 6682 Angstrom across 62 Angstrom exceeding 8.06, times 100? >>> 93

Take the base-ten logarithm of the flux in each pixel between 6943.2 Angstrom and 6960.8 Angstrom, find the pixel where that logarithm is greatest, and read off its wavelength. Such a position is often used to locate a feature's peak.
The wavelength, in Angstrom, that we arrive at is 6944.5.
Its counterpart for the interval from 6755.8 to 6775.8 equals 6769.5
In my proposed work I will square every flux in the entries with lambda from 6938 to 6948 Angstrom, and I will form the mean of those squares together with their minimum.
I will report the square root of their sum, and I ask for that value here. 11.8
